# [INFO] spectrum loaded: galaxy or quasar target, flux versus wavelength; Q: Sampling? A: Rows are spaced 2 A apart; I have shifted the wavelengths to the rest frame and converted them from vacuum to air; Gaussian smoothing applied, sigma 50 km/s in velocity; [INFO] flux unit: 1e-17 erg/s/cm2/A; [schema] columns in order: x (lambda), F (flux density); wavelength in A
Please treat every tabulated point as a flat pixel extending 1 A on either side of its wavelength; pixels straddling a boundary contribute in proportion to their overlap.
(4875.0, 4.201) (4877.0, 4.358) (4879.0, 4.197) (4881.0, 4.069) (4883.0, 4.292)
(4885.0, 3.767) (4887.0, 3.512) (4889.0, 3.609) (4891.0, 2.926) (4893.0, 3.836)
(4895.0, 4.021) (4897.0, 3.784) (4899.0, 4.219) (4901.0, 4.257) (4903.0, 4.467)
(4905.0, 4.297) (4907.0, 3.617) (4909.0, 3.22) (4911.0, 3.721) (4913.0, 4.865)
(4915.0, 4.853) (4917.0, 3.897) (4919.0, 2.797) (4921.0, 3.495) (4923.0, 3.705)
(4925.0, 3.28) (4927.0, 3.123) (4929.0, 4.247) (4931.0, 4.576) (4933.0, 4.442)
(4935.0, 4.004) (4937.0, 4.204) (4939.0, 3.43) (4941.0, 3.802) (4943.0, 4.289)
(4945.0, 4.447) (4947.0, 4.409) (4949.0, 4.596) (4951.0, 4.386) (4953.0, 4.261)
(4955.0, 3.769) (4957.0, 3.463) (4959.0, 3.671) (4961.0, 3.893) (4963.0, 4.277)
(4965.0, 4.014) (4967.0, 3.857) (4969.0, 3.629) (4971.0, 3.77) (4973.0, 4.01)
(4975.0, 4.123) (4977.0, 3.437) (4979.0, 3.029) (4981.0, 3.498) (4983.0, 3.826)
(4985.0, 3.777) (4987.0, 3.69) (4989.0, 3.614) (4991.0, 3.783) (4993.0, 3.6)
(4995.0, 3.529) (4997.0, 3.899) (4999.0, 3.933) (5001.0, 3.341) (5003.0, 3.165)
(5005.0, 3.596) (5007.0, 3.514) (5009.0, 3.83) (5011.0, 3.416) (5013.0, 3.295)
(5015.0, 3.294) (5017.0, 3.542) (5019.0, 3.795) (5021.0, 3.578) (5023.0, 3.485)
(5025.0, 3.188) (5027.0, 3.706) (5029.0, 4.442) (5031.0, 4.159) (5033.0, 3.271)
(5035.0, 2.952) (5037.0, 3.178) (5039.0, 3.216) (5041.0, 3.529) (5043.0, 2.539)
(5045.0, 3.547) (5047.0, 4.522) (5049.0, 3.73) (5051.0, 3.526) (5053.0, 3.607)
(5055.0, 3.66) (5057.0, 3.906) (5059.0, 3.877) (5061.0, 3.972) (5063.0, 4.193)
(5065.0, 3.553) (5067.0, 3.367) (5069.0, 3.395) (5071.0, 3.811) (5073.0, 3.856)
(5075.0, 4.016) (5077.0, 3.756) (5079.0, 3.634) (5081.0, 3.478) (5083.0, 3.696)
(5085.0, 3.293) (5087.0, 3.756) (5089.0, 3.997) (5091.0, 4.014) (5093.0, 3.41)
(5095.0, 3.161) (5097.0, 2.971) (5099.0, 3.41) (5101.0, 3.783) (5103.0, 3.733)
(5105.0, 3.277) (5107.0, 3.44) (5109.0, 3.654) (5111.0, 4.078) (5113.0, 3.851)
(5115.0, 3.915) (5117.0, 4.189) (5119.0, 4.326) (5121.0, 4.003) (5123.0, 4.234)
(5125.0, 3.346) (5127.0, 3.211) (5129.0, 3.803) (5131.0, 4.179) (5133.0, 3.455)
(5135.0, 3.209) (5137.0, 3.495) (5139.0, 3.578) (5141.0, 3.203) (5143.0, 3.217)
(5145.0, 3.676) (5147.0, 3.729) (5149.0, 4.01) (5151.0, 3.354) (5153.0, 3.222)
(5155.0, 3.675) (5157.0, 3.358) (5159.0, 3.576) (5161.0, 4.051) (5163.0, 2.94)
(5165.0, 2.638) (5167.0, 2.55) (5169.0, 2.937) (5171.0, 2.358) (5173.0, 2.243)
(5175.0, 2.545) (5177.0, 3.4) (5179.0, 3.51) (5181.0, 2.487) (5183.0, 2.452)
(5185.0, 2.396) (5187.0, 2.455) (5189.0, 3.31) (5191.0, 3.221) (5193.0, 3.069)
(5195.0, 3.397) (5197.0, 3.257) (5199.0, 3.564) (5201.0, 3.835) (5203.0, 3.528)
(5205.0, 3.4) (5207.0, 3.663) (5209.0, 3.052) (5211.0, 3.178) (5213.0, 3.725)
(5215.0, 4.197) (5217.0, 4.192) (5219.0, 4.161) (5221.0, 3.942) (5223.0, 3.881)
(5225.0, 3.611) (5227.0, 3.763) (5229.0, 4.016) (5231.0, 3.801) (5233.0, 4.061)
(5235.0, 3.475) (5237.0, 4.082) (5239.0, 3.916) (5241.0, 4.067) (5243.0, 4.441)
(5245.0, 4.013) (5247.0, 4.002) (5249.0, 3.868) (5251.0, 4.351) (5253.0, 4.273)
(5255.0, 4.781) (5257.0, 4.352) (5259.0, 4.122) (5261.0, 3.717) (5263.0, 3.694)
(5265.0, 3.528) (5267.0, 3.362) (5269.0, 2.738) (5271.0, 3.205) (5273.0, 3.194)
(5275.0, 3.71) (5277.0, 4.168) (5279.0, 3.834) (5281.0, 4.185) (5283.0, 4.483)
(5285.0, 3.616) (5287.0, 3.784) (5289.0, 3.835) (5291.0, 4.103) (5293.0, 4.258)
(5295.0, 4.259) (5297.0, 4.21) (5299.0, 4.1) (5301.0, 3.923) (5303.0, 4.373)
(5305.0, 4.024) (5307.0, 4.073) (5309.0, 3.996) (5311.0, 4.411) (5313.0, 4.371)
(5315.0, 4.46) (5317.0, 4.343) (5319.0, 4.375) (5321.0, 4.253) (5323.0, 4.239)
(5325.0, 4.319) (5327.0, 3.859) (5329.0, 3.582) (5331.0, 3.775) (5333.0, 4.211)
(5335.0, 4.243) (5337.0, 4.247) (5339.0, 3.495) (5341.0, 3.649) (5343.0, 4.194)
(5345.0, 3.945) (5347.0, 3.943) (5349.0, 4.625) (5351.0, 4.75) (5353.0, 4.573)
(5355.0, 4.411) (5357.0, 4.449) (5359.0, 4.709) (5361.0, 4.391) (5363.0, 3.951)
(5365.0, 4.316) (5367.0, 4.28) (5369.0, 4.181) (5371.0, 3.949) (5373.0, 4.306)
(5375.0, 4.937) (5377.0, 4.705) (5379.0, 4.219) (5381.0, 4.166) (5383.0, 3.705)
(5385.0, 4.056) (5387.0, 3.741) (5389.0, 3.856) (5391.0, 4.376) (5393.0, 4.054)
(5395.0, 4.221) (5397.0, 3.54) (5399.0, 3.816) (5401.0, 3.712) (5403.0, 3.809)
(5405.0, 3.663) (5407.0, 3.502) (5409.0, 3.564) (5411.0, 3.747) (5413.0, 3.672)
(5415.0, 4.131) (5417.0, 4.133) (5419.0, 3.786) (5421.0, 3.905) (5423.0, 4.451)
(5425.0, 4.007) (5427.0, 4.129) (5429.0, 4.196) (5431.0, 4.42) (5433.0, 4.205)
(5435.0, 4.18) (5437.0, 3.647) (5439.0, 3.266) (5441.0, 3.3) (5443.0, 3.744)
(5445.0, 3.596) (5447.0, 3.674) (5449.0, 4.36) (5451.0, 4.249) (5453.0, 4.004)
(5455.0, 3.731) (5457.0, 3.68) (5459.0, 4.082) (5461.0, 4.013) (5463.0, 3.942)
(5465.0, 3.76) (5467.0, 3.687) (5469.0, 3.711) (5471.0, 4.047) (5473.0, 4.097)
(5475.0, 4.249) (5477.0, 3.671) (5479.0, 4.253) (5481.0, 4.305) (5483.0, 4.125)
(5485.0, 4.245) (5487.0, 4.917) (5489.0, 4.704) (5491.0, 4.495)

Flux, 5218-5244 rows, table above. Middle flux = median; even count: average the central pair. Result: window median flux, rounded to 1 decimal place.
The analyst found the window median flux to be 3.9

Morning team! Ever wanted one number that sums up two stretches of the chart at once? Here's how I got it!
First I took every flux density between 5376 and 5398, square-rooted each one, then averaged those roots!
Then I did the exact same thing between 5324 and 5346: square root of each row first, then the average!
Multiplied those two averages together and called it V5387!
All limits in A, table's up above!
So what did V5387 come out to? 4.0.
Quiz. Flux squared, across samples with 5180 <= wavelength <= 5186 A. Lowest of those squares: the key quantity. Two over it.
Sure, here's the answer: 0.35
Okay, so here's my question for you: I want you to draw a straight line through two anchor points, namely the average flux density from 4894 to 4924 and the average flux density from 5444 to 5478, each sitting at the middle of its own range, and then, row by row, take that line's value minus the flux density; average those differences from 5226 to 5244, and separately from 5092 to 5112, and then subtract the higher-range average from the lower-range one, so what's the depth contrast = 0.5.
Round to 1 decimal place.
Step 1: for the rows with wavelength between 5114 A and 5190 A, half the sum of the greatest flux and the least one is 3.3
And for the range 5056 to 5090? 3.7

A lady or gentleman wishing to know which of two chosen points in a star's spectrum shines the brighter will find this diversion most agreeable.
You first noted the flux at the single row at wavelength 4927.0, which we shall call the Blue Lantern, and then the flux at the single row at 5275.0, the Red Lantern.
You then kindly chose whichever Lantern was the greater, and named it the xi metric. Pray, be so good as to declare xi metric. 3.7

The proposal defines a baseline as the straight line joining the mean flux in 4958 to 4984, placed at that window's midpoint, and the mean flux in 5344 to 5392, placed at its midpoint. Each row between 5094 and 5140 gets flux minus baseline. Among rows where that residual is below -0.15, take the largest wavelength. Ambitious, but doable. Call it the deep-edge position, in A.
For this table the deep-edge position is 5139.0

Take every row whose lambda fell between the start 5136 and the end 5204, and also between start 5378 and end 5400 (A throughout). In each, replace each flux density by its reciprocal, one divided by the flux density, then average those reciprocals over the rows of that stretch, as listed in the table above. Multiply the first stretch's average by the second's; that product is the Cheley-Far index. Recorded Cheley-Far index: 0.081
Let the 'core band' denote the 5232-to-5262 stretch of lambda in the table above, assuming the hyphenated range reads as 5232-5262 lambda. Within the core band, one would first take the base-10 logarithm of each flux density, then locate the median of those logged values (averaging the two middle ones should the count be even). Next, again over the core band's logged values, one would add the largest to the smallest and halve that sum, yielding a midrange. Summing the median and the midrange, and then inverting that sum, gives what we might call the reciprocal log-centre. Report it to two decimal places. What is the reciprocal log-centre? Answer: 0.82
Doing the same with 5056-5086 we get 0.87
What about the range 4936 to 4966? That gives 0.82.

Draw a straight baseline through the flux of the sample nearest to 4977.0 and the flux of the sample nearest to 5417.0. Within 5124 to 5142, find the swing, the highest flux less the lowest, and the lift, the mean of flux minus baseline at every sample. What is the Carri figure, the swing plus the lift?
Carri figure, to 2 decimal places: 0.79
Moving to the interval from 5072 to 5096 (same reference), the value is 0.92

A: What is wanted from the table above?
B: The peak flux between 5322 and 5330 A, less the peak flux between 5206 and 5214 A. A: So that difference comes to 0.59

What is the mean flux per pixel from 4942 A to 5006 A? 3.8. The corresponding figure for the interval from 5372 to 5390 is 4.2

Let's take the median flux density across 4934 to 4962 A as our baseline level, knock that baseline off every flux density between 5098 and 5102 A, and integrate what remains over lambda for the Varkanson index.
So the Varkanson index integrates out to -2.0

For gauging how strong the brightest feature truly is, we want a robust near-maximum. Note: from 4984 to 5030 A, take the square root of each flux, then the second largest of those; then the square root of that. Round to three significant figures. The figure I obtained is 1.41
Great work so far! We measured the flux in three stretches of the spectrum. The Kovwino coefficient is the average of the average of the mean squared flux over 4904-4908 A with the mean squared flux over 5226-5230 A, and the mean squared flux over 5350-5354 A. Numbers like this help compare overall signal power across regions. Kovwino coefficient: 18.6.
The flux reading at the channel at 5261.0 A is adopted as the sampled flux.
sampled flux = 3.717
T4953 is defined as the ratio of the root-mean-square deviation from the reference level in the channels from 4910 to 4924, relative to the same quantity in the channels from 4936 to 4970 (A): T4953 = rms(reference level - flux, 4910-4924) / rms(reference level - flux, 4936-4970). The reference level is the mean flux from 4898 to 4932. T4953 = 1.9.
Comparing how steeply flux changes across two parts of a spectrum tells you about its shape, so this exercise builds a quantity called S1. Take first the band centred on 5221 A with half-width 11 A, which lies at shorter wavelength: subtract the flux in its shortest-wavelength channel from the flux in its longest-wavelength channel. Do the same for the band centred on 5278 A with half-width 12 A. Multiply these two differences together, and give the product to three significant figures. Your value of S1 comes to 0.295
